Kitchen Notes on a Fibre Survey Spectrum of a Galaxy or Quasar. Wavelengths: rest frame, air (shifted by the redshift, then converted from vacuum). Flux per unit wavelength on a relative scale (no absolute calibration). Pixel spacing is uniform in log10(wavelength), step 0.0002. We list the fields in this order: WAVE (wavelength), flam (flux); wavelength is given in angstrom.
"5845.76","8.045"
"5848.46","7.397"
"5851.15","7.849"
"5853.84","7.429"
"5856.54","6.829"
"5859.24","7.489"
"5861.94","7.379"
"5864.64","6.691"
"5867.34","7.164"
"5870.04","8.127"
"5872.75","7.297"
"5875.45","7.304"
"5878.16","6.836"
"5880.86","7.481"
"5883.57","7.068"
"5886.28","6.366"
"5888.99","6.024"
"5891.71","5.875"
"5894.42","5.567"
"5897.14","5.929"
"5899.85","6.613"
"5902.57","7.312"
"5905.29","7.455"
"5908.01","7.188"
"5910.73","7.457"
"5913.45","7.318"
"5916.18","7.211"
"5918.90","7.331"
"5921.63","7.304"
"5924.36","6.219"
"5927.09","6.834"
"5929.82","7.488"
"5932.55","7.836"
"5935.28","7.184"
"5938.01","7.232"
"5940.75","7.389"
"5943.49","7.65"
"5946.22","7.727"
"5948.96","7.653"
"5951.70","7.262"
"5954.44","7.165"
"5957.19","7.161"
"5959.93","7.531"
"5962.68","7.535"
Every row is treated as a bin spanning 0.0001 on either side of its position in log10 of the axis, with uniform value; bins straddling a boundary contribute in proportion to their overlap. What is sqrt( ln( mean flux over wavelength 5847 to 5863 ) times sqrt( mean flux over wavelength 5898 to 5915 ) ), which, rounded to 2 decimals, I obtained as 2.32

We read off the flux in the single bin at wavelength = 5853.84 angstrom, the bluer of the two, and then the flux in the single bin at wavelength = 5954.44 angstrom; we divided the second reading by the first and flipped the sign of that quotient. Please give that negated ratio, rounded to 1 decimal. -1.0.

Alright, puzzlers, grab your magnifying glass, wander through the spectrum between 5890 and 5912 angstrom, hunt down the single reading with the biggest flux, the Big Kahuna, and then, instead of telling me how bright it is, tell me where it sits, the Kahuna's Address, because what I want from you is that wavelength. 5910.73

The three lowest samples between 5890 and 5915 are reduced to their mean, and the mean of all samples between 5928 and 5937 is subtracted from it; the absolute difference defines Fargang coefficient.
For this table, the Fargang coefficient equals 1.7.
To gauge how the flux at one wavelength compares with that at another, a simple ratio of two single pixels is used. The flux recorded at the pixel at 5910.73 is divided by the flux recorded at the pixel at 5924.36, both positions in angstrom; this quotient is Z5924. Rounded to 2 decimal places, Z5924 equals 1.20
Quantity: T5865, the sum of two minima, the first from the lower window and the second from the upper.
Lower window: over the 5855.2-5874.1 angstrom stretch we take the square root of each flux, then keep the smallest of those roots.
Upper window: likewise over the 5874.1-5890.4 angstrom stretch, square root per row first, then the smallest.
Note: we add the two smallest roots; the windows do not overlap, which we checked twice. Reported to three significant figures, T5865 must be 5.04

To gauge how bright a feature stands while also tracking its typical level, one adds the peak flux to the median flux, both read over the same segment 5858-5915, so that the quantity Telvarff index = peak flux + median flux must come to 15.3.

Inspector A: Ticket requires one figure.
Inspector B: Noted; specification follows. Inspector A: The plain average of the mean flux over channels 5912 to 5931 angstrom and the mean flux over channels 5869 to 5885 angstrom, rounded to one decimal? 7.2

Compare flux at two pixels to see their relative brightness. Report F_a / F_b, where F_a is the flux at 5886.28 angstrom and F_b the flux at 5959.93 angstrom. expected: 0.85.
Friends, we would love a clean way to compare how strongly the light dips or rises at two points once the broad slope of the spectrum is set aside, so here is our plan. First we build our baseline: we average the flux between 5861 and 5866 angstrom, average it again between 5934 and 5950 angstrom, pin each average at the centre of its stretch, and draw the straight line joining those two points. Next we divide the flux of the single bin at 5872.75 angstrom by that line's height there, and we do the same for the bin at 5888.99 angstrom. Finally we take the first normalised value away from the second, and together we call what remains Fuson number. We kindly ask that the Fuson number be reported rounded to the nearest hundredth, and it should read -0.19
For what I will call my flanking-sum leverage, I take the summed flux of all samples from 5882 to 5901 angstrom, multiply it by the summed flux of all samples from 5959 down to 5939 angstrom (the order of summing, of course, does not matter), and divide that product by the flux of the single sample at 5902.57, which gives 309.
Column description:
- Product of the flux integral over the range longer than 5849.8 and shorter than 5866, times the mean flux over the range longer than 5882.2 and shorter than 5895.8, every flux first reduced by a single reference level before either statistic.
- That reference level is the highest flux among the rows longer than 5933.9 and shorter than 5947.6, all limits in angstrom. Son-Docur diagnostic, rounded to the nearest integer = 11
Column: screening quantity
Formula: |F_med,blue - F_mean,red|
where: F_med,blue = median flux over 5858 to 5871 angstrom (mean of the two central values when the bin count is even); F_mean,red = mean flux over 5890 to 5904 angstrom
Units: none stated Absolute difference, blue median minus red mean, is 1.1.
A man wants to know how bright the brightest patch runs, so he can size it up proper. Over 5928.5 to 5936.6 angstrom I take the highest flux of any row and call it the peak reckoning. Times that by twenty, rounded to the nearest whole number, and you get 157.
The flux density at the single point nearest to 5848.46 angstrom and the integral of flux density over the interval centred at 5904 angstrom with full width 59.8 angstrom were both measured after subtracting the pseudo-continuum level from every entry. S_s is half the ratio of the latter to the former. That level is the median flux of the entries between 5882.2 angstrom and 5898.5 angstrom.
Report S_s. 20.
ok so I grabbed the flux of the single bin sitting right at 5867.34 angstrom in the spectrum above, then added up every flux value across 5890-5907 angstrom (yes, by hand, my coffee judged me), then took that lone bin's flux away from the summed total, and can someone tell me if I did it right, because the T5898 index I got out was 31.6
